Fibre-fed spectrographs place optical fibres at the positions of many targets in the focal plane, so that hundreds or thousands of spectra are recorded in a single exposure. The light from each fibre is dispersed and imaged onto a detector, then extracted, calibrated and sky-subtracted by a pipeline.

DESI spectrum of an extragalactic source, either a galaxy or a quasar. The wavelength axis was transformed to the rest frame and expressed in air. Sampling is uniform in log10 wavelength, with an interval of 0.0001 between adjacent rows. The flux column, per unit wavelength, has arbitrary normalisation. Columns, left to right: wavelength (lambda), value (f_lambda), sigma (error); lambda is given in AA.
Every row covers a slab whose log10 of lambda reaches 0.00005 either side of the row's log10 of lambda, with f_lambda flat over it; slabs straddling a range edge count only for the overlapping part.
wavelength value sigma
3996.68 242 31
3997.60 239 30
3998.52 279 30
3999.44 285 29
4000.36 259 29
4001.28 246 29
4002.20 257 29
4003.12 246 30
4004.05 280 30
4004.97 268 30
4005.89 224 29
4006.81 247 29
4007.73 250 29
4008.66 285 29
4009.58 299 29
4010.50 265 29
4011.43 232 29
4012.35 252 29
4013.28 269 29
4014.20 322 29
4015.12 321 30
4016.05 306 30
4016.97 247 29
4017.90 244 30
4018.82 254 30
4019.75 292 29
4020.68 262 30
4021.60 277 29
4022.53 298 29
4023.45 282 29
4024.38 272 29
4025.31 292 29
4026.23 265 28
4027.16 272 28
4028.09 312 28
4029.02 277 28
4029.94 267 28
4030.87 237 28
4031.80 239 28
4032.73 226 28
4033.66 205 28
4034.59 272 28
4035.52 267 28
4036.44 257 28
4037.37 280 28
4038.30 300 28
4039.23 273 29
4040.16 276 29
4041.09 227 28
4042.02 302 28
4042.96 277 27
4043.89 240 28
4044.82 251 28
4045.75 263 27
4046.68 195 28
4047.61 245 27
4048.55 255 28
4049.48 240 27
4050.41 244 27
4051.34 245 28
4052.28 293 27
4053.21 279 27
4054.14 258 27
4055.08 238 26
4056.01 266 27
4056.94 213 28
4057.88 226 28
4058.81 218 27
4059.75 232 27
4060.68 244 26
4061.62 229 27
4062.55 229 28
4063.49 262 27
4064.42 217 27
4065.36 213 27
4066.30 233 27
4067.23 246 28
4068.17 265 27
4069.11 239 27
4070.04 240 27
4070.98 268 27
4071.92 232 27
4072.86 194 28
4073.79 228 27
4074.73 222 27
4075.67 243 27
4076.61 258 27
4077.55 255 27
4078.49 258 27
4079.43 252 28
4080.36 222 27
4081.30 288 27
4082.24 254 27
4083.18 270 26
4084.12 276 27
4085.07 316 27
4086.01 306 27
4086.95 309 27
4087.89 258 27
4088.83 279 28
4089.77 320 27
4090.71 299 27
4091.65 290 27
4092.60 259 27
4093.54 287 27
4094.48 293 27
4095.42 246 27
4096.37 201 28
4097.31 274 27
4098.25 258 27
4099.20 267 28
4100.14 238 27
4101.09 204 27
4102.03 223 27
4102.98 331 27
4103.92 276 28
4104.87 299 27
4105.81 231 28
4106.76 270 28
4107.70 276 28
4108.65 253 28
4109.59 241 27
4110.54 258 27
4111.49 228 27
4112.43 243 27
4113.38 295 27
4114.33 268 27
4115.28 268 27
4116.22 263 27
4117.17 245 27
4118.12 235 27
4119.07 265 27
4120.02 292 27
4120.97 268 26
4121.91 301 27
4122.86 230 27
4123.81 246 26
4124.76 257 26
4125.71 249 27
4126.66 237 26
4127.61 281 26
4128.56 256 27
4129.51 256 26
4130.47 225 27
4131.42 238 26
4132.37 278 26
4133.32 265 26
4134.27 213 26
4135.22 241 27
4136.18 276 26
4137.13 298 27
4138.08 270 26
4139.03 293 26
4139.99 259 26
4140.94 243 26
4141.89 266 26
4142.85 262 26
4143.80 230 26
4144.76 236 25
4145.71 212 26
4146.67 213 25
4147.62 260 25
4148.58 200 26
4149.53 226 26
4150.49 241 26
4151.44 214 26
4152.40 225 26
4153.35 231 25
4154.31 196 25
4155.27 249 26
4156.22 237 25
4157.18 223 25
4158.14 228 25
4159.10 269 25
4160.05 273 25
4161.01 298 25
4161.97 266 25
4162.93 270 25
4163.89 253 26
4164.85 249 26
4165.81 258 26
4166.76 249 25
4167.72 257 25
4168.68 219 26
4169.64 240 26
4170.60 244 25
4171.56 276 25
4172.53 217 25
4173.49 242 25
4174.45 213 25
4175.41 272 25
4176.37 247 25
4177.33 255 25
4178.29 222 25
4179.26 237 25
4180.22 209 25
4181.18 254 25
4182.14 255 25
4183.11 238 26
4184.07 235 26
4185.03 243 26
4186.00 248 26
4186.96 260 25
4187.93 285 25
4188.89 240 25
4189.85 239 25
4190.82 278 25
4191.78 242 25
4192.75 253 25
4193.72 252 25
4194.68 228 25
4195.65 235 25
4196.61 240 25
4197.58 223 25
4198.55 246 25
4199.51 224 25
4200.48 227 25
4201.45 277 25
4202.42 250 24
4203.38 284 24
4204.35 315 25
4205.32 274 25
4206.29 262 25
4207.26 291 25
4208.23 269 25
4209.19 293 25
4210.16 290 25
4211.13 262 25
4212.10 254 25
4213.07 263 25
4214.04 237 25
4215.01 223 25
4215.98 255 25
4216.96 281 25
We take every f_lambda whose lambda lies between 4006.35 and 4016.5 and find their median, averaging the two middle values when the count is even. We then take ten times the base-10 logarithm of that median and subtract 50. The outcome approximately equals -25.70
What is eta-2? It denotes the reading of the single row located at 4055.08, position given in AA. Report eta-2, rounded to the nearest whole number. 238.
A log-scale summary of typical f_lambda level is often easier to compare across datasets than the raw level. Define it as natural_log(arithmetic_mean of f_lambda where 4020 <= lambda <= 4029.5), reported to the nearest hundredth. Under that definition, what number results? 5.64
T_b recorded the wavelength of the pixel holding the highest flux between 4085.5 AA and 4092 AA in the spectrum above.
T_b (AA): 4089.77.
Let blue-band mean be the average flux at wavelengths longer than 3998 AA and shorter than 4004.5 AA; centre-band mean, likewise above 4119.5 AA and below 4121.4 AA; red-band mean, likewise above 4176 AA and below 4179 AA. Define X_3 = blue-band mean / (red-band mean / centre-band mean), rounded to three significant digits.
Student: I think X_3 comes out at 307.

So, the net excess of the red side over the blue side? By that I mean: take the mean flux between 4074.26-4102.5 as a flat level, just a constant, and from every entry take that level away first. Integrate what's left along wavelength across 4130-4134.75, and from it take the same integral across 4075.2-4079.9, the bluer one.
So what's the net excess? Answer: -45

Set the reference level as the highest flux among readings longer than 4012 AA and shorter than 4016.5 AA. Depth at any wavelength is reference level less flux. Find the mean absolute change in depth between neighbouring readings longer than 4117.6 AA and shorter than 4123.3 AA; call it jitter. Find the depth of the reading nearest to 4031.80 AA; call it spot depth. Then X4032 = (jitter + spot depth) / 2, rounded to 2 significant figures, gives 60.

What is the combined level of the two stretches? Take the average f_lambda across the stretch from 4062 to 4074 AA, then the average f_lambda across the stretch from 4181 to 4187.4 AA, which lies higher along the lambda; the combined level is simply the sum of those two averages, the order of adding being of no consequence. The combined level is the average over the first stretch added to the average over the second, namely 483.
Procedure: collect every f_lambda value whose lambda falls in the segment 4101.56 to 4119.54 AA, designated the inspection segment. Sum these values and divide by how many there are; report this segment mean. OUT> 261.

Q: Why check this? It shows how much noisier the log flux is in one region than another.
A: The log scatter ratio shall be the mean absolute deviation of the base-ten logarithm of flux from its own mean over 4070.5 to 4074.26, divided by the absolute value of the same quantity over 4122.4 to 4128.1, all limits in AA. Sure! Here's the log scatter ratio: 1.7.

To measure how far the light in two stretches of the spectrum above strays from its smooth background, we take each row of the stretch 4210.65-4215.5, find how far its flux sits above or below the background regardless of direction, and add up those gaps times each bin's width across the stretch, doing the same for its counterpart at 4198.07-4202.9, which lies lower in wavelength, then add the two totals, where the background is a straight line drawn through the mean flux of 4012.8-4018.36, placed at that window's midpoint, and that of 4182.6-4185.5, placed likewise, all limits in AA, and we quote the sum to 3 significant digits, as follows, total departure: 182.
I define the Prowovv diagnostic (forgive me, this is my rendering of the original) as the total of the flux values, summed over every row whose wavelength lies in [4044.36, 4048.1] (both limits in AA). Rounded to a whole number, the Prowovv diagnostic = 954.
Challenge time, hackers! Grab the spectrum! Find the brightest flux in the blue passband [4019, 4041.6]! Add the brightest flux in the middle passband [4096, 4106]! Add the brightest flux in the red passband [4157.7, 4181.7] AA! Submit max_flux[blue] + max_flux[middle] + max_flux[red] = 941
